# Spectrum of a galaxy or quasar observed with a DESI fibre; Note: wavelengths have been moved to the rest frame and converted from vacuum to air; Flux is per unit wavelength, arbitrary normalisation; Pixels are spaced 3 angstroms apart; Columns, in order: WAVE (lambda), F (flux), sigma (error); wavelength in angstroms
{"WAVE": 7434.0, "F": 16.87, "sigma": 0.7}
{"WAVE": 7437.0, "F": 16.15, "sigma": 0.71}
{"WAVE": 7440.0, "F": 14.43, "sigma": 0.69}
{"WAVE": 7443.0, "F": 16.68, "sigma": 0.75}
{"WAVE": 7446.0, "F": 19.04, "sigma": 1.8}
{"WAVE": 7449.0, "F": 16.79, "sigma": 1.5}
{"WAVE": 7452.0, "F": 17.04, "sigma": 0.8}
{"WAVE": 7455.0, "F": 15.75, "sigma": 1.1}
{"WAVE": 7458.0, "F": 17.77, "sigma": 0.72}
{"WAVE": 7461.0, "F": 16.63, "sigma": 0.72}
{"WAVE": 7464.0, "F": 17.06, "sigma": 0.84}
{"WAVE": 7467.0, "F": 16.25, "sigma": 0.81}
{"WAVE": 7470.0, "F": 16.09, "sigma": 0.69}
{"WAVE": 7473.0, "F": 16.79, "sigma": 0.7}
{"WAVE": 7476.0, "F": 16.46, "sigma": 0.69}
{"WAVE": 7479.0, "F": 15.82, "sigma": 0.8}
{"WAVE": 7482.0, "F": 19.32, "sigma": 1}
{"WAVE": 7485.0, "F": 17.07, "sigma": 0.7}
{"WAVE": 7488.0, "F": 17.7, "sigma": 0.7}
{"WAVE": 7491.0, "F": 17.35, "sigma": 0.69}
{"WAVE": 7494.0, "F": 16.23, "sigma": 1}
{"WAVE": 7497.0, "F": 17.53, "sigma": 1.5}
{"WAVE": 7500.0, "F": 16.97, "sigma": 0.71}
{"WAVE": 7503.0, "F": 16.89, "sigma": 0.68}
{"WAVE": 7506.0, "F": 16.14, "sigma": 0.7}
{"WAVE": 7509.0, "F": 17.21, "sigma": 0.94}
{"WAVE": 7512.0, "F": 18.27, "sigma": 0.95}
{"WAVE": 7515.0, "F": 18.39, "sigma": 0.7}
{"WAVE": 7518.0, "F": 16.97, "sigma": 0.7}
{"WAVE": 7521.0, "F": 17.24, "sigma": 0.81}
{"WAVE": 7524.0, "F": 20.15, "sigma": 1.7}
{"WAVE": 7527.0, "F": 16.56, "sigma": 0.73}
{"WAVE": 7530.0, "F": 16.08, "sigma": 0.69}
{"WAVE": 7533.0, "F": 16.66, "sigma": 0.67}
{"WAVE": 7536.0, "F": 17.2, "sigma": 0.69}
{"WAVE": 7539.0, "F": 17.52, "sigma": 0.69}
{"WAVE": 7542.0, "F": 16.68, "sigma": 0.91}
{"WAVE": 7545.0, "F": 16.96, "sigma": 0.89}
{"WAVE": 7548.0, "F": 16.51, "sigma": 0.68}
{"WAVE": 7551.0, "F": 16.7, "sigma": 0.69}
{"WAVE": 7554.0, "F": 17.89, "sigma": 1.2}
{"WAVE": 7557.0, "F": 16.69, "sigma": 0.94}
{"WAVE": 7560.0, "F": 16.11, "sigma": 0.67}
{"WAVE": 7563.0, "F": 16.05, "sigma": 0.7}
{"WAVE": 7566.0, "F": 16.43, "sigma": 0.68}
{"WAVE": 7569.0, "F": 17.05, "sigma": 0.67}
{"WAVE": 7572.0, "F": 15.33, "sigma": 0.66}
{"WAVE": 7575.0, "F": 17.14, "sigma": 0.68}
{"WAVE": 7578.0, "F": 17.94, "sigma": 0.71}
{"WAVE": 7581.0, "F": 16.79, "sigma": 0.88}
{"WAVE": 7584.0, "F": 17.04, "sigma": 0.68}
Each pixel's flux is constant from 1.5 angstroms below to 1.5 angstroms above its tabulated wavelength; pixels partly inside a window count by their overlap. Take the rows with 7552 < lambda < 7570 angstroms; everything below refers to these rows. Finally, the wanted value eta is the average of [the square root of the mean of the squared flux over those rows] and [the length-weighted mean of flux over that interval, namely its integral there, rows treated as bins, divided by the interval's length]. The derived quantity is 16.7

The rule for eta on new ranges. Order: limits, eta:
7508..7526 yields 18.0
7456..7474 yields 16.8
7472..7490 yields 17.2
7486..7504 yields 17.1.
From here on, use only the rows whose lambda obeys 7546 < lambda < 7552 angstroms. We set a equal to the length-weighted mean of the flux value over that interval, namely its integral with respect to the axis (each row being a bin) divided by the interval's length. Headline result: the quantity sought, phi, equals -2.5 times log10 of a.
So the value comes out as -3.05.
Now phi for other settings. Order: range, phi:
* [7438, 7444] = -2.98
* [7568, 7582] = -3.07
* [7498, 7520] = -3.09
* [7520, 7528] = -3.15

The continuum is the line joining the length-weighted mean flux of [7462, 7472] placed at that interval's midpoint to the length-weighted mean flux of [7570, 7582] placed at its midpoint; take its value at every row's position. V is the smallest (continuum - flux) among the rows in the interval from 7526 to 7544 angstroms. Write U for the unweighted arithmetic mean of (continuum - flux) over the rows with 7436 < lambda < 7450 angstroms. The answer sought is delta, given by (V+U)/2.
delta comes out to -0.51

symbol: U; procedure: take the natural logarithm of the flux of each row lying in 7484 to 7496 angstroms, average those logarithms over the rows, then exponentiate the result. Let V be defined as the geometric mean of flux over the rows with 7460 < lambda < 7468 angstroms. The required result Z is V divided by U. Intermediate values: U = 17.1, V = 16.6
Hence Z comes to 0.97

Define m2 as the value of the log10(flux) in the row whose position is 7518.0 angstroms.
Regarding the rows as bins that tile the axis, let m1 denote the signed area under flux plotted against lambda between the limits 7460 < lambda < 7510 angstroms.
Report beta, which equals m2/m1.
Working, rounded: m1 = 846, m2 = 1.230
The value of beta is 0.0015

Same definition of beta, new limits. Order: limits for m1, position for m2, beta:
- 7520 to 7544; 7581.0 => 0.0030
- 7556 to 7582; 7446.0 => 0.0030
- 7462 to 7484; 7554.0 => 0.0034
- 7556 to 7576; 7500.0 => 0.0038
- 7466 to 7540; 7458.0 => 0.0010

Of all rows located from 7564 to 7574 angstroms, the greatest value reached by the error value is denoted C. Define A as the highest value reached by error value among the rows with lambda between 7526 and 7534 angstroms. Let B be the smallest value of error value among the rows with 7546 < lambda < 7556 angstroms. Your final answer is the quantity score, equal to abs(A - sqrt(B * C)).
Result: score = 0.05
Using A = 0.73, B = 0.680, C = 0.68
